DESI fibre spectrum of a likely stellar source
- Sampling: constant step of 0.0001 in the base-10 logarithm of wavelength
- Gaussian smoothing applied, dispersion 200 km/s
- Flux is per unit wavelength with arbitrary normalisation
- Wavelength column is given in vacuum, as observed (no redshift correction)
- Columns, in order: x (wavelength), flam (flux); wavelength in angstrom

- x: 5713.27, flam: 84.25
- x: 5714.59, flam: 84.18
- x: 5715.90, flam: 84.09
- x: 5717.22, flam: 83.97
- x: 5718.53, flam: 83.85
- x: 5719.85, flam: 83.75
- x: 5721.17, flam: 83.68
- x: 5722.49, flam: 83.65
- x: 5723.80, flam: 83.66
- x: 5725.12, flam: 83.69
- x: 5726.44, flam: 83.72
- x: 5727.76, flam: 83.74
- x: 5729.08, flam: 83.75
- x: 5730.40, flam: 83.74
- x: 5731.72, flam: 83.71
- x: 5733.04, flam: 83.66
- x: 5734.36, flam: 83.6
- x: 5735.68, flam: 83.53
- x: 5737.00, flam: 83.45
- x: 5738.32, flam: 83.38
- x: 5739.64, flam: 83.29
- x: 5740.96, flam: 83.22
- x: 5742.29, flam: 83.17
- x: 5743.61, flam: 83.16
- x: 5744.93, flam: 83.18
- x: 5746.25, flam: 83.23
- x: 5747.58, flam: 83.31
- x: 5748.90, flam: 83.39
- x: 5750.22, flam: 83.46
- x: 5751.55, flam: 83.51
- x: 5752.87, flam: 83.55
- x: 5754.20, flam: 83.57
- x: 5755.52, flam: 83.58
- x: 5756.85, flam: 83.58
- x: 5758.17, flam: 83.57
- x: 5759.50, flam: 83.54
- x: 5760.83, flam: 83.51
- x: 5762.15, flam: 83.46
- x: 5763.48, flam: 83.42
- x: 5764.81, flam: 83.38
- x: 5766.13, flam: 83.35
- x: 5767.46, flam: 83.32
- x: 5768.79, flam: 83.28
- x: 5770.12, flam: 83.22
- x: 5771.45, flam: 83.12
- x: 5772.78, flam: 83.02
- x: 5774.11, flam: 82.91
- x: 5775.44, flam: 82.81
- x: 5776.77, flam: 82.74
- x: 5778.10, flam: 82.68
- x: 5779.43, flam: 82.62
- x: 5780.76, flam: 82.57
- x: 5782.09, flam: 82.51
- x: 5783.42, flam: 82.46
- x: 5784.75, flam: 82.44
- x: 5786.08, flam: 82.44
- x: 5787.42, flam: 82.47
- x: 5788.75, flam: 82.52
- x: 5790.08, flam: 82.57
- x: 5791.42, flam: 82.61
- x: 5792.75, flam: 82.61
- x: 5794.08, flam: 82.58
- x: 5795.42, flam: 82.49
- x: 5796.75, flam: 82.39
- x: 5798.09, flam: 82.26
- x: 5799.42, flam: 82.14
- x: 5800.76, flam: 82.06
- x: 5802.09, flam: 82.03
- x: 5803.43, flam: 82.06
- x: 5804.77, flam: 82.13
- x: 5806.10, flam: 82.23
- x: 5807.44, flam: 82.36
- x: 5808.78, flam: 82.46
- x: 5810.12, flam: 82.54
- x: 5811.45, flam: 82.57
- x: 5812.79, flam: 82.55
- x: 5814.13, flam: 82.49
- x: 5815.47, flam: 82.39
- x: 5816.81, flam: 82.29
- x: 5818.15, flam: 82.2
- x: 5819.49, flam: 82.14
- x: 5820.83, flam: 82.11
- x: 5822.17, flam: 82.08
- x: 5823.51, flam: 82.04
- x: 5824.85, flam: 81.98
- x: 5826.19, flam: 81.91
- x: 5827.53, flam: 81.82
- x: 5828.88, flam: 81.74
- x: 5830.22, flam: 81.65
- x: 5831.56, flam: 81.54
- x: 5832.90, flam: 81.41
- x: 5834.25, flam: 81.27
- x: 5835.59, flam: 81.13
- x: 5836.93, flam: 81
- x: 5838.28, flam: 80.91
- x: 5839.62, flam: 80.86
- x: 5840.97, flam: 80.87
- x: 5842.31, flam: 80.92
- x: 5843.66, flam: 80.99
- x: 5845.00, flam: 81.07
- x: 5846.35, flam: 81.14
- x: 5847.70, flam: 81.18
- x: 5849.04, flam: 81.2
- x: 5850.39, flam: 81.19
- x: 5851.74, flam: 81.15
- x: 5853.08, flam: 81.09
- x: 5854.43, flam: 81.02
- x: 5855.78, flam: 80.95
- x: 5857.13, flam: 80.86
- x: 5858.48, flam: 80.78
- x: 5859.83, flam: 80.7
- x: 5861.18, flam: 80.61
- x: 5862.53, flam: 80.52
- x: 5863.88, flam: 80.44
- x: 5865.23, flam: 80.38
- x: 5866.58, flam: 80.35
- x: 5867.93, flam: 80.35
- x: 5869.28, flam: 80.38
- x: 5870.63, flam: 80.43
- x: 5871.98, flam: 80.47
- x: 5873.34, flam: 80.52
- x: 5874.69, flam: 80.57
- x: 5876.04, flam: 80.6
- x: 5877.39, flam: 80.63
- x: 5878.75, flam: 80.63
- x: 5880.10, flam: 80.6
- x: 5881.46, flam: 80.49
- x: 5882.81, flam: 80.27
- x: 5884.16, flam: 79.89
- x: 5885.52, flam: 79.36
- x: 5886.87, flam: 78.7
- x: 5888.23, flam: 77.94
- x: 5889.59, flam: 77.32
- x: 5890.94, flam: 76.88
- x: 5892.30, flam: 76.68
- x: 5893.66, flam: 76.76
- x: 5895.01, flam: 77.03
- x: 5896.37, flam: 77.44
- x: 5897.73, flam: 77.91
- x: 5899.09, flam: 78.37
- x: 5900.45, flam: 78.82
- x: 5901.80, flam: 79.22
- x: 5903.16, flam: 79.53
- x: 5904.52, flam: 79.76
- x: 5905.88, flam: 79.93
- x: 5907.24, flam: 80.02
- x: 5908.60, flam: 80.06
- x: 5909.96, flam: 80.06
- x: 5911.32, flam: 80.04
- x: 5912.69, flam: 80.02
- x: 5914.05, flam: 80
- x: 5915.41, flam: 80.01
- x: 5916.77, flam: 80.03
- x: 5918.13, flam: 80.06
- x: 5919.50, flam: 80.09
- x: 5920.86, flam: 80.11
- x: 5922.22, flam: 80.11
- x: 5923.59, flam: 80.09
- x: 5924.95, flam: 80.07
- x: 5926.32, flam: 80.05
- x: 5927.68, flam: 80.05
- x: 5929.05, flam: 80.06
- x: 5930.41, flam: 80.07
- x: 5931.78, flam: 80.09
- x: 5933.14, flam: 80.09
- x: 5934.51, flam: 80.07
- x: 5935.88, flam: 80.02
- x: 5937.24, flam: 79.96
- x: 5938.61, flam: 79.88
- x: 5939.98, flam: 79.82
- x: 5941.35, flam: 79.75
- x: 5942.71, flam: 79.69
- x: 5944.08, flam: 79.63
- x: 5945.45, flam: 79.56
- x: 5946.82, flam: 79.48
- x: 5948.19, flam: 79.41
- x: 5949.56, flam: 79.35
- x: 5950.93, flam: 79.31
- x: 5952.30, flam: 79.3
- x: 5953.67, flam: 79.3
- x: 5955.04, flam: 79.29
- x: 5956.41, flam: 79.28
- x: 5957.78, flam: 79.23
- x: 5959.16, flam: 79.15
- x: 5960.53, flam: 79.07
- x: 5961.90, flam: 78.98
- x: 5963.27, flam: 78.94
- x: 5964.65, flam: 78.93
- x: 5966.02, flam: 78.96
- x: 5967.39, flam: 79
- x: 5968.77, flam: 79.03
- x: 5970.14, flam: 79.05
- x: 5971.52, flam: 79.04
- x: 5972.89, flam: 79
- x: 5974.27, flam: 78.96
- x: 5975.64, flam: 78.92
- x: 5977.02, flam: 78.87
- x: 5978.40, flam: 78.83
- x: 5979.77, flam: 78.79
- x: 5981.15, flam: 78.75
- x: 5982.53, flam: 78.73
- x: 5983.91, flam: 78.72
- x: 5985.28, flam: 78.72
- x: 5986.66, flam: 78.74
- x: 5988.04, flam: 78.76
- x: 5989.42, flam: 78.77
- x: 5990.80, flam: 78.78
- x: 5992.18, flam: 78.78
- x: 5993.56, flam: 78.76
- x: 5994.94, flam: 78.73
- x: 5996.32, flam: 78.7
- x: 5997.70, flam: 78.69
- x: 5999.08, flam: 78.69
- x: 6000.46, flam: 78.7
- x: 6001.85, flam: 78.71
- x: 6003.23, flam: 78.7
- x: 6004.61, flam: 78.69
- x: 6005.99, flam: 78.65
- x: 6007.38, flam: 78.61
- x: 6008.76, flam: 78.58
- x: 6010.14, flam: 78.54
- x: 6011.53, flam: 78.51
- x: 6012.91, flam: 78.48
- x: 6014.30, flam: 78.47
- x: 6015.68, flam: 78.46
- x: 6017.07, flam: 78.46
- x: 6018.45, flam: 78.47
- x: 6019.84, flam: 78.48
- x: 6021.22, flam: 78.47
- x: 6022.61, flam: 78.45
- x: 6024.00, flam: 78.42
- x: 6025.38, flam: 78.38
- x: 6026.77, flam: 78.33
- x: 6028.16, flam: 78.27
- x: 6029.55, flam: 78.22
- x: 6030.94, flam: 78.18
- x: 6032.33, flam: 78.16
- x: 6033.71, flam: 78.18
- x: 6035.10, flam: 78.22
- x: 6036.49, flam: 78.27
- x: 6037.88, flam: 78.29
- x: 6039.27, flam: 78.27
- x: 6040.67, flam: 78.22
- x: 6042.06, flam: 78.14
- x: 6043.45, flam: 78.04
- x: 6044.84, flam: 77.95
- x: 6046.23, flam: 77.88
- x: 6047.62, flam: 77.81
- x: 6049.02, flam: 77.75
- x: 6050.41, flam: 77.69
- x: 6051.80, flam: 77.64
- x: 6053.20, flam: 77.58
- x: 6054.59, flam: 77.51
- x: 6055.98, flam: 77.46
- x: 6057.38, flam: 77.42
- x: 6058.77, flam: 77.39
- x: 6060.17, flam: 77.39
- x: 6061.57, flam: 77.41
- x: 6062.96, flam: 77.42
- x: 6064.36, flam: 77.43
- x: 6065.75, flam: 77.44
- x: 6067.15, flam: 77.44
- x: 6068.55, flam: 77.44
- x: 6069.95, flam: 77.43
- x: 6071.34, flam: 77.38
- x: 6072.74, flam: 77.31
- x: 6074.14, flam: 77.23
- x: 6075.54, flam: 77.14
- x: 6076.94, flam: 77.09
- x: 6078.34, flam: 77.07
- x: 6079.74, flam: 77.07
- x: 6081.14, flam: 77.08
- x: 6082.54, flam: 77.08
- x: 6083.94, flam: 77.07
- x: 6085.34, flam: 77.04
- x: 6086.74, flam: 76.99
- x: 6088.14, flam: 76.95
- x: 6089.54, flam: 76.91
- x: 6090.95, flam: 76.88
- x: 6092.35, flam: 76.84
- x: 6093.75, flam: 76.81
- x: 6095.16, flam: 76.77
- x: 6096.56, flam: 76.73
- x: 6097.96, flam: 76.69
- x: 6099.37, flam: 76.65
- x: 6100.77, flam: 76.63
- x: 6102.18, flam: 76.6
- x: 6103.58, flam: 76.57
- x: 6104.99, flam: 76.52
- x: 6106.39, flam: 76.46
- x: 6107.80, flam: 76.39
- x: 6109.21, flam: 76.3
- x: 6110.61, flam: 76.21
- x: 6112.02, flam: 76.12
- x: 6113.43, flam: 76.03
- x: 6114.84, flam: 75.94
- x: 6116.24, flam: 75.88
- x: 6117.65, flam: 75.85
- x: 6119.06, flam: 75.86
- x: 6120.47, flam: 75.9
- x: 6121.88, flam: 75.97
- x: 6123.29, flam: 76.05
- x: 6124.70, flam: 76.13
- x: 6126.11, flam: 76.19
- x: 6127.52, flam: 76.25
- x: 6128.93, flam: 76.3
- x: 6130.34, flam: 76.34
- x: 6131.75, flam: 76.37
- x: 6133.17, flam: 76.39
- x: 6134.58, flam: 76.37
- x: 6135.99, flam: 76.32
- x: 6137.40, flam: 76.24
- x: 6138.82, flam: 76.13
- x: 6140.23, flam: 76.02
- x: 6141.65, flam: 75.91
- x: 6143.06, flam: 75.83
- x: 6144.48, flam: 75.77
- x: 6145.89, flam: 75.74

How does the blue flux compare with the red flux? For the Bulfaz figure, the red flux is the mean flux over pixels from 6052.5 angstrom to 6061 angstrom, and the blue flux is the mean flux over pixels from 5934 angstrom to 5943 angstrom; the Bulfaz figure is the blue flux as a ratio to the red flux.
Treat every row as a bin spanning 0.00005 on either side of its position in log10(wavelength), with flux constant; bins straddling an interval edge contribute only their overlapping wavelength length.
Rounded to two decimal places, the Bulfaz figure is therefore 1.03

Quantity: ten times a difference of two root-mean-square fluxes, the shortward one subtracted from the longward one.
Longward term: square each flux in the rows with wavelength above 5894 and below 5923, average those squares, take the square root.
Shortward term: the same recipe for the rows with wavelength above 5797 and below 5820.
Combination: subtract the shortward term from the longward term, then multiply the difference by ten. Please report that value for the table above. -28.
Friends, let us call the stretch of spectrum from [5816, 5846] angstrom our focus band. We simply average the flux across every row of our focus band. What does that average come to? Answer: 81.5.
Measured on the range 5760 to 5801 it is 82.8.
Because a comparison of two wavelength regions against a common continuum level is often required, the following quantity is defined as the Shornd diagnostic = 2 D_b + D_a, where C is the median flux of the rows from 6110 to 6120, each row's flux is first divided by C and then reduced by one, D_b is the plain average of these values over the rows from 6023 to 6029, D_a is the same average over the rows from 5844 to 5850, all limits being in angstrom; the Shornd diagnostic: 0.132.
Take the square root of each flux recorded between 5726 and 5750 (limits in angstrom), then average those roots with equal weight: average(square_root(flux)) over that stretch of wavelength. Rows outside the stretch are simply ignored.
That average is 9.14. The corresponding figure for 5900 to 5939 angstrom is 8.94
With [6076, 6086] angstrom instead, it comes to 8.78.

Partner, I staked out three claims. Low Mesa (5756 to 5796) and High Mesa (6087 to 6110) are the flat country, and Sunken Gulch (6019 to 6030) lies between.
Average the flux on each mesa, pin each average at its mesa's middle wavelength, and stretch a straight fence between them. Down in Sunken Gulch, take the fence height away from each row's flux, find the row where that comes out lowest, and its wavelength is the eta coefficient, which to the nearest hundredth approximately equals 6029.55 angstrom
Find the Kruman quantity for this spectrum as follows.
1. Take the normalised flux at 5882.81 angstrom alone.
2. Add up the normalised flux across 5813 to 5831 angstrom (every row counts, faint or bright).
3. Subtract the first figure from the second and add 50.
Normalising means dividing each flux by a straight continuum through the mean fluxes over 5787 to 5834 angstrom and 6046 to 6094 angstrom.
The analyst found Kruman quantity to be 62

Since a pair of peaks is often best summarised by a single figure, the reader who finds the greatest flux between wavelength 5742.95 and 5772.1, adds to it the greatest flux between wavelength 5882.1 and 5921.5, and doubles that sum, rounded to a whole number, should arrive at 328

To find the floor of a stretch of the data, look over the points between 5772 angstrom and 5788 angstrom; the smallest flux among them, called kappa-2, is 82.44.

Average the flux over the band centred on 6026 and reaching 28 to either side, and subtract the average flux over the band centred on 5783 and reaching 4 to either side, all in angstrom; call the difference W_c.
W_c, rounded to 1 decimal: -4.2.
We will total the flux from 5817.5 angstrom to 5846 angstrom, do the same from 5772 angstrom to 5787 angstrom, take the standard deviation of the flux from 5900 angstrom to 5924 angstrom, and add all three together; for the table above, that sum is 2621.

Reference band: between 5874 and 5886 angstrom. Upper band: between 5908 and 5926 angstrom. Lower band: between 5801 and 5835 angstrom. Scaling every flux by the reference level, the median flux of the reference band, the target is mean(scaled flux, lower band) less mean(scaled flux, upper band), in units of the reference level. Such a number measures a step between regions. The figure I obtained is 0.025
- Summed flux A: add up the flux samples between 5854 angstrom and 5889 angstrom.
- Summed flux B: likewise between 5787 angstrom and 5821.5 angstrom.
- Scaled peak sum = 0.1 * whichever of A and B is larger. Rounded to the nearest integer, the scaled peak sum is 214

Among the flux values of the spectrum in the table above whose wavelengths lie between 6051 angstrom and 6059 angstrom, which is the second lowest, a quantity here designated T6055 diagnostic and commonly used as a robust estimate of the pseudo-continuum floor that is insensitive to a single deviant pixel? 77.42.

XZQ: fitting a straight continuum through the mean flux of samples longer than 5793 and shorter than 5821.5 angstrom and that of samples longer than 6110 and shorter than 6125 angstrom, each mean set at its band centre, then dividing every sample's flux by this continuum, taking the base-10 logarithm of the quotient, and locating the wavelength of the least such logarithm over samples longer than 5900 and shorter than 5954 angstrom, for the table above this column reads 5900.45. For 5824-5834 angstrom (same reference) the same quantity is 5832.90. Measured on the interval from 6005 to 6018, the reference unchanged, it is 6012.91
